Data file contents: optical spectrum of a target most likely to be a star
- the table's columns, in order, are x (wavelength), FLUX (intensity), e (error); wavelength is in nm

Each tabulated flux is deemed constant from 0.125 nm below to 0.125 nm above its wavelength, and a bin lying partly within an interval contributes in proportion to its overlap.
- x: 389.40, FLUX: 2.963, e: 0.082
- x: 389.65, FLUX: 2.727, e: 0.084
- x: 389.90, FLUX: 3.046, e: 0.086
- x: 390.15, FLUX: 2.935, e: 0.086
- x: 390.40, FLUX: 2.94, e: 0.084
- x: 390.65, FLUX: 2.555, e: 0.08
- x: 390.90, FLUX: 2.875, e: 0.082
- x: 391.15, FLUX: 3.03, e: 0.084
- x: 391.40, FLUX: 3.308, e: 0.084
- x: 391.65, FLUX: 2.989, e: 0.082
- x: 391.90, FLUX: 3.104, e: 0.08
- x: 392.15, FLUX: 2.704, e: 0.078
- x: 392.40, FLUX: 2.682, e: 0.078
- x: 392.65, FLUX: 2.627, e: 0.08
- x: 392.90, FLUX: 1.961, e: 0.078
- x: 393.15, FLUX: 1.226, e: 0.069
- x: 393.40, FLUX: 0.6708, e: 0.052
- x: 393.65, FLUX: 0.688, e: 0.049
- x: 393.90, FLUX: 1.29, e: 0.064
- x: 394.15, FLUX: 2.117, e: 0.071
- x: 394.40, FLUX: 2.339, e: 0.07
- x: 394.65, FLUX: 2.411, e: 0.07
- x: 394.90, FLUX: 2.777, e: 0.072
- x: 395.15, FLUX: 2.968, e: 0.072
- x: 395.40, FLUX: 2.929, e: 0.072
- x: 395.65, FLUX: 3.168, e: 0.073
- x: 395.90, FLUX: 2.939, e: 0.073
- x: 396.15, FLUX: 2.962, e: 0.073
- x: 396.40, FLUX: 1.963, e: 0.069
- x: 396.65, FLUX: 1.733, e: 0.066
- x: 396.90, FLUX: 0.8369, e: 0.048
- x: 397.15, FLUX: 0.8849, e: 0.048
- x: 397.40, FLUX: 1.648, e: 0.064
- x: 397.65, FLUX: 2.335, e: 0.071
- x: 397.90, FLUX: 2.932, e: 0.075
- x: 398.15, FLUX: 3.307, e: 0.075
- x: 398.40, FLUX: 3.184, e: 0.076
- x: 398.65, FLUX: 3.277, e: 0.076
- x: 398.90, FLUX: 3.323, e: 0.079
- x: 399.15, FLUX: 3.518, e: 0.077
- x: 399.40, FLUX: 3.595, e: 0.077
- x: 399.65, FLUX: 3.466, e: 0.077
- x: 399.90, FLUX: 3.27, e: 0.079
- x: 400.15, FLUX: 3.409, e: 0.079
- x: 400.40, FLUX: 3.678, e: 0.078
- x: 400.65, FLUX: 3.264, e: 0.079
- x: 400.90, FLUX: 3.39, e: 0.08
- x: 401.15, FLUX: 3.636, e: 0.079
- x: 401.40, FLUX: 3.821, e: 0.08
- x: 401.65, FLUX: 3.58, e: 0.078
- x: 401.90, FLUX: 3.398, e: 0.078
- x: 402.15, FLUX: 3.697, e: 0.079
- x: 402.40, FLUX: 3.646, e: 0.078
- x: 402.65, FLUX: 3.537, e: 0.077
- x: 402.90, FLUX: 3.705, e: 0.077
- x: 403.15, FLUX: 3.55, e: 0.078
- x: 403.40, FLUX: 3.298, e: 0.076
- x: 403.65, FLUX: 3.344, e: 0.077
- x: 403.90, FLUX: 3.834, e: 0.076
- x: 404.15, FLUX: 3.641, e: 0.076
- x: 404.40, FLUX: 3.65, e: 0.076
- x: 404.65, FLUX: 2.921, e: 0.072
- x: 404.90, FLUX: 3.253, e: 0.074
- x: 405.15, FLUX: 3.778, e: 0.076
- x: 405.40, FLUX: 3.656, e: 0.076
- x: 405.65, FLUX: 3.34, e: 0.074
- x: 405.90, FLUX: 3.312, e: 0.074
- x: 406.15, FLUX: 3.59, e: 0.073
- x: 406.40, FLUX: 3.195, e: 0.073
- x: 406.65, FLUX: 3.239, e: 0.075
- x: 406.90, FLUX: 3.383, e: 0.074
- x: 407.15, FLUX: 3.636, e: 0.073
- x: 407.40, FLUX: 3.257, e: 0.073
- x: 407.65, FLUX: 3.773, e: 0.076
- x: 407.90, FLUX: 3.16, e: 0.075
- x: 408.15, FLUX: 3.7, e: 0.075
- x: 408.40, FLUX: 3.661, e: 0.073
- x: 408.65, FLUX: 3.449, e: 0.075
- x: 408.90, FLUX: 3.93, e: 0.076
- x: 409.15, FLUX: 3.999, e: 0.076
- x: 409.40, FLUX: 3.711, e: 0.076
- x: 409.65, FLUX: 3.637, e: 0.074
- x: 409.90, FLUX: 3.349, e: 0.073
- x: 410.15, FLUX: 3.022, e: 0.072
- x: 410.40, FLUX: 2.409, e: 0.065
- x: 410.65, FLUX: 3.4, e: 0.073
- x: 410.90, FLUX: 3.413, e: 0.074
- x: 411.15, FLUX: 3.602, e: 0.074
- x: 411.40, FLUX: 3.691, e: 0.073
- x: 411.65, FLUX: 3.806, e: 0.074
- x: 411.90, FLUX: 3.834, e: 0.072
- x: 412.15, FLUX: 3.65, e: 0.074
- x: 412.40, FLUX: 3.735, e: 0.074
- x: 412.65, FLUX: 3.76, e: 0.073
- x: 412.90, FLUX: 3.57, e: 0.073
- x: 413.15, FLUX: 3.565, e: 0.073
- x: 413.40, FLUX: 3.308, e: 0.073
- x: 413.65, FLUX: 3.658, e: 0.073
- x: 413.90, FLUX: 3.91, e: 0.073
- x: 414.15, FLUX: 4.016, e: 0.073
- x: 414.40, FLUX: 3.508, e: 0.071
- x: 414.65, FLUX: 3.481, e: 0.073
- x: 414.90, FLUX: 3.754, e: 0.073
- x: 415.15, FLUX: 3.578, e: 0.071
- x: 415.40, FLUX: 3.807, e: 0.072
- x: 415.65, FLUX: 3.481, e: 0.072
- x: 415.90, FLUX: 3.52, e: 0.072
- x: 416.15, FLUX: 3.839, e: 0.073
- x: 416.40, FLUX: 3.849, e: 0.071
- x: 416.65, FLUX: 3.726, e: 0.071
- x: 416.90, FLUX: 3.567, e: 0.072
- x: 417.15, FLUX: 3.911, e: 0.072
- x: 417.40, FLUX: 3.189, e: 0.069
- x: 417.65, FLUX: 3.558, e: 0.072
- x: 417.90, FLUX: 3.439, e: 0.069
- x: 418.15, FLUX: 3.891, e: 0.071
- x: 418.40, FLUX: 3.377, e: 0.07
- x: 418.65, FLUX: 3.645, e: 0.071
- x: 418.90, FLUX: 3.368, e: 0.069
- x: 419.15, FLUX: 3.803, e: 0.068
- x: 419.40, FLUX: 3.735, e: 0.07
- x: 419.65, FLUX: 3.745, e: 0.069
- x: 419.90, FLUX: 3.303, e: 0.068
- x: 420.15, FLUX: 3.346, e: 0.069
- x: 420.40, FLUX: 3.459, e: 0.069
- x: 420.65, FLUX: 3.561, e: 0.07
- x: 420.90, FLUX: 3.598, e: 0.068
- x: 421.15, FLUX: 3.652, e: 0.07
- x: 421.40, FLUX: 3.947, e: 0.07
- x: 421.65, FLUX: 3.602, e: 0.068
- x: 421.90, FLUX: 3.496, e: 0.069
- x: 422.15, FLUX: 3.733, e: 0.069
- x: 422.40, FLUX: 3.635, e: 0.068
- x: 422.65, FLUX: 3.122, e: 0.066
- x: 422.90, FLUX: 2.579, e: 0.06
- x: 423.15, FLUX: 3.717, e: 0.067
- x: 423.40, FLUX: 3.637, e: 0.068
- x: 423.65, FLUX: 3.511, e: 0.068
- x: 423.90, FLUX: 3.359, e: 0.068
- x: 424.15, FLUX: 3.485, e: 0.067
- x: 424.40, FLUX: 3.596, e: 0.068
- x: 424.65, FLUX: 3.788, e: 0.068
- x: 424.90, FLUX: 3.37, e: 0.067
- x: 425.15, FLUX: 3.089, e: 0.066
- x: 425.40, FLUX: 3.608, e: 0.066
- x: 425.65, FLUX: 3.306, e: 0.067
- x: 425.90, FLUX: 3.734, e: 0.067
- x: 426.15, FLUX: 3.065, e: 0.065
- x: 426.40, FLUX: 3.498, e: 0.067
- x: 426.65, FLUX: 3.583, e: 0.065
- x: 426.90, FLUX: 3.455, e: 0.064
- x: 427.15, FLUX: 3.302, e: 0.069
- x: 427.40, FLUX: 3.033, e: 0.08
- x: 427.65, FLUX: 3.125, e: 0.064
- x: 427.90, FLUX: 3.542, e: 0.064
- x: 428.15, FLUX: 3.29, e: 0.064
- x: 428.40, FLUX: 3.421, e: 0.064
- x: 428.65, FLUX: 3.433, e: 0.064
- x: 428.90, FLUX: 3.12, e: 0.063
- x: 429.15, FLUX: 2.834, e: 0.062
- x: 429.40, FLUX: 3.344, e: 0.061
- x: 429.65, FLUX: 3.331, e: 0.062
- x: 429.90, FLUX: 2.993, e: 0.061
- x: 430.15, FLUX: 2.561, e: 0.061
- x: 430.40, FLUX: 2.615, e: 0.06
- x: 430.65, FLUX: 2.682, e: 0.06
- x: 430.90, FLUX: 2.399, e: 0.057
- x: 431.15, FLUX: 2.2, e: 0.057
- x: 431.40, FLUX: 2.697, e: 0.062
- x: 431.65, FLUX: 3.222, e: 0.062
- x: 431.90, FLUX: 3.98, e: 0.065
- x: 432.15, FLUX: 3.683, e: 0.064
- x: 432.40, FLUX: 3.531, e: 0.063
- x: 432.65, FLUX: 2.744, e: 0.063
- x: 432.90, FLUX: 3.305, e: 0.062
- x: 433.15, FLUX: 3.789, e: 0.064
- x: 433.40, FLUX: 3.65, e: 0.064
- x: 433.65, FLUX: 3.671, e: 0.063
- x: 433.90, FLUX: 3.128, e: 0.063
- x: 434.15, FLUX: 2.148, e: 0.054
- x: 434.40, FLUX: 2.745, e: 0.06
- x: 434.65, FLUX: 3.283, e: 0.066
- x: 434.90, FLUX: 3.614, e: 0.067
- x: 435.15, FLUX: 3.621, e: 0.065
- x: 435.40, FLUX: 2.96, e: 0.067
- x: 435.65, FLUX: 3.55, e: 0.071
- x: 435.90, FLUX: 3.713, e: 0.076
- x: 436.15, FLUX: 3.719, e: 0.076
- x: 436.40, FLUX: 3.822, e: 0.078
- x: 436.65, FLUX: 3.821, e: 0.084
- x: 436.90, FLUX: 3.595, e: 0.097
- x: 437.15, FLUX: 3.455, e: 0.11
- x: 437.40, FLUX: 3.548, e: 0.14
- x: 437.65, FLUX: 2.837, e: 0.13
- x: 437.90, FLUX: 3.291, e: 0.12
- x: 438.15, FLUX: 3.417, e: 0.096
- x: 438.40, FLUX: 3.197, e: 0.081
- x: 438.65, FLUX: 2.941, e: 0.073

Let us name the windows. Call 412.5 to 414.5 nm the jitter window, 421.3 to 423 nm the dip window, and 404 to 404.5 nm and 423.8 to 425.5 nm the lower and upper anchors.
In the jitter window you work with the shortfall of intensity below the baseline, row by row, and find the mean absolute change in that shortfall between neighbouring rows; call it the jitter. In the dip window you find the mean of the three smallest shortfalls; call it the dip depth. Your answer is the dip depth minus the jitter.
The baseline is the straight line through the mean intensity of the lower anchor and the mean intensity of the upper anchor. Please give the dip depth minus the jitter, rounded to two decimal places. -0.52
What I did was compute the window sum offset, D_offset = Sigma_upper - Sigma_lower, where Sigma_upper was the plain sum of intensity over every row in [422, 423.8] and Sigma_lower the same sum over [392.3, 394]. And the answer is 12.8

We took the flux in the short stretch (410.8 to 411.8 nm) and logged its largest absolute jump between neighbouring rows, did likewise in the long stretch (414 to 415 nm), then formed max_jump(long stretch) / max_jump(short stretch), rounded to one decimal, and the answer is 2.7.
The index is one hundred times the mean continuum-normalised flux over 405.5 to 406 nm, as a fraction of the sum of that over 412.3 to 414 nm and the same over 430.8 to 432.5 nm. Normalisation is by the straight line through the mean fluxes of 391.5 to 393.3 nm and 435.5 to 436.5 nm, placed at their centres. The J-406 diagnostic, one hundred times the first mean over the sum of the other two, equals 57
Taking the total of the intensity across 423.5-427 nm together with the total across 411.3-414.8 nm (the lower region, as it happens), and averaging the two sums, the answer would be 50.0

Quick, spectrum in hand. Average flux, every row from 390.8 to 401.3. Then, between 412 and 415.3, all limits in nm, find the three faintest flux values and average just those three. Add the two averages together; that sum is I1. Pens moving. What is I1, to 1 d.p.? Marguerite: 6.1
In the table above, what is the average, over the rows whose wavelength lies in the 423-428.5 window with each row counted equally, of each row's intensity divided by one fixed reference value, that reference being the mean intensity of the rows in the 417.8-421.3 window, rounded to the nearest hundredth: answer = 0.96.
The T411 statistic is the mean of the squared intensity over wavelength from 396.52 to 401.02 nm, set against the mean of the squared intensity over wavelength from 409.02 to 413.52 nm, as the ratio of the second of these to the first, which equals 1.42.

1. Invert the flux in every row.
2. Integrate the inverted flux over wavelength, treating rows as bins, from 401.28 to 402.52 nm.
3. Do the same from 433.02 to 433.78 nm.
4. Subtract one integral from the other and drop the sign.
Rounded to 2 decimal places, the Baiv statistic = 0.14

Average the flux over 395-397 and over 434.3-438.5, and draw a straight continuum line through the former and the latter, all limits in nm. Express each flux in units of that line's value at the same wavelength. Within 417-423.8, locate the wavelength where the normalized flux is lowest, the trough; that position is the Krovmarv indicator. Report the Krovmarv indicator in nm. 422.90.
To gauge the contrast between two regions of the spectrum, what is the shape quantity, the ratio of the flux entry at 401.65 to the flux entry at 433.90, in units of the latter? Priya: 1.1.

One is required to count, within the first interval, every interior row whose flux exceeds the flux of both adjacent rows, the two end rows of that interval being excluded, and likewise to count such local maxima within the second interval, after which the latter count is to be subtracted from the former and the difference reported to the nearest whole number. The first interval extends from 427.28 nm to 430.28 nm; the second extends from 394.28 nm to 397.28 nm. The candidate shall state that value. 0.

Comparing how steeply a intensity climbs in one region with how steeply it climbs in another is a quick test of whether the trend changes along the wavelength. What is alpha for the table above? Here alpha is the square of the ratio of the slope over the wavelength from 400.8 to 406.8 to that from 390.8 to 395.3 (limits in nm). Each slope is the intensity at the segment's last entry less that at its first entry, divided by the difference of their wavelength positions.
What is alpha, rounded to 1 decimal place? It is 1.4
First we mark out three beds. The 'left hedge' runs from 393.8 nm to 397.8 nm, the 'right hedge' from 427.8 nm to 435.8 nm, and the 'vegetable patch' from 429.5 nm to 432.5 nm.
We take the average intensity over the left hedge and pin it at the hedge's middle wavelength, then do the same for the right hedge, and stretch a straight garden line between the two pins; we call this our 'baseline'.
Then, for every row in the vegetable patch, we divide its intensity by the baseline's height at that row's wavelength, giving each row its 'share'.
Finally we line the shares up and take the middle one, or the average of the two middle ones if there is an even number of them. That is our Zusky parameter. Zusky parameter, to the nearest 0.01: 0.91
